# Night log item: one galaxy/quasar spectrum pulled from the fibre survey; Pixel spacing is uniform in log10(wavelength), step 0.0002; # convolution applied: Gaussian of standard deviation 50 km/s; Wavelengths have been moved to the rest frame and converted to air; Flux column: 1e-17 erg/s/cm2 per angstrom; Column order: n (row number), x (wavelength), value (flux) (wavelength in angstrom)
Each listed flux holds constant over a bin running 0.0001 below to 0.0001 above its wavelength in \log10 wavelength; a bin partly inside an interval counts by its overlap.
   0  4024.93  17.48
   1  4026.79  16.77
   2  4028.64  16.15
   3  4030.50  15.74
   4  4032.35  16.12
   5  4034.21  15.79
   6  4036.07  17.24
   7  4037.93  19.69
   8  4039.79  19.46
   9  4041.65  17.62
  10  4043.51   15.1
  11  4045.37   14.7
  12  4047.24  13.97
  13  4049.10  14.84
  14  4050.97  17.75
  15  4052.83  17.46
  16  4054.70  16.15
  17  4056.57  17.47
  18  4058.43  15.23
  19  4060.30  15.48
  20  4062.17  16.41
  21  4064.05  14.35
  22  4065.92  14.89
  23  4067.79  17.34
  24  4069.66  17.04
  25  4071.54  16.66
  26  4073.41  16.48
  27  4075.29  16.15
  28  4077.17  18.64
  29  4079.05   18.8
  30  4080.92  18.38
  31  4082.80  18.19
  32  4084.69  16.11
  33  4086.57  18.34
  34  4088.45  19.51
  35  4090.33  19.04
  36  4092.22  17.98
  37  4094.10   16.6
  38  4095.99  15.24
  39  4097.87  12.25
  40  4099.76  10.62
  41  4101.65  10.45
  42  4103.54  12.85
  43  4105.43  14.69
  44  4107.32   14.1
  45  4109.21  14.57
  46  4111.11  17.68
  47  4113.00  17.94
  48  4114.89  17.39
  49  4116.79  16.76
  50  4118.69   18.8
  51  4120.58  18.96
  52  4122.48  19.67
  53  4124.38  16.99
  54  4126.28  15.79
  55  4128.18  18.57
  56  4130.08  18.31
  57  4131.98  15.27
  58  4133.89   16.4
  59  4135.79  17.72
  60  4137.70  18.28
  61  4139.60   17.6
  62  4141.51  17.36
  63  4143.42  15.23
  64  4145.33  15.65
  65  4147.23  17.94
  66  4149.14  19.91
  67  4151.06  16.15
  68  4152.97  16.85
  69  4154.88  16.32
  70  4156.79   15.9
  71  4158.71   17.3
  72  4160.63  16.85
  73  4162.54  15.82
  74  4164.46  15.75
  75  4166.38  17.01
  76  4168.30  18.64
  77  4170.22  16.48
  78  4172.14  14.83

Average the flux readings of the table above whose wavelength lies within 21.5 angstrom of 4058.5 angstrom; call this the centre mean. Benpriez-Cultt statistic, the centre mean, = 16.6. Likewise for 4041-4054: 15.9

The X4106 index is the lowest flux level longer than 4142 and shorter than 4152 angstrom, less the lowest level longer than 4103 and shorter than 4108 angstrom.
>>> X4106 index 2.4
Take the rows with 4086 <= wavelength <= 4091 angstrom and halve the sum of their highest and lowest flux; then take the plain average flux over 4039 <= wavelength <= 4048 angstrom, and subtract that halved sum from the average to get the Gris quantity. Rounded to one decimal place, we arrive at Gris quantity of -2.8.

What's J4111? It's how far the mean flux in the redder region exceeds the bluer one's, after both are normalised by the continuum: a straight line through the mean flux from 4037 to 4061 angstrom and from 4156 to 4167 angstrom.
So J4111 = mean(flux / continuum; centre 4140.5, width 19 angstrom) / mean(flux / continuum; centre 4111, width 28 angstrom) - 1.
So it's 0.10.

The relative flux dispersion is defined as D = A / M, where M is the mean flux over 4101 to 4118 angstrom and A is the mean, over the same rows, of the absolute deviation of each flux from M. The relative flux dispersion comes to 0.13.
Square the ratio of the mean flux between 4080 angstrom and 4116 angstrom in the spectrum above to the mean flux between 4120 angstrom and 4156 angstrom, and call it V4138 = 0.84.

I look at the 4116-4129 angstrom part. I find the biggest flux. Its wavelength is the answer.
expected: 4122.48 angstrom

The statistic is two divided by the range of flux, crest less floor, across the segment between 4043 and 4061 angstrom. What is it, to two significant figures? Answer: 0.53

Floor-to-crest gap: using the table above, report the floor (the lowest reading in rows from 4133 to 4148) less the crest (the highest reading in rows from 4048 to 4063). -2.5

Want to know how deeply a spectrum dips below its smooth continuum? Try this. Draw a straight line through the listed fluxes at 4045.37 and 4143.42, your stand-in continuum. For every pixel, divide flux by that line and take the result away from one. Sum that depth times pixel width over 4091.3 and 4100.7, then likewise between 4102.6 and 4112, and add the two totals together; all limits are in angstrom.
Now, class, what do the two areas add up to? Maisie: 0.4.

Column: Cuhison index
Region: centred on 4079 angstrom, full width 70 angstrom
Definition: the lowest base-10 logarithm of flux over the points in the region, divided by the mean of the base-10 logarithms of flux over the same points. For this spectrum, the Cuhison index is 0.848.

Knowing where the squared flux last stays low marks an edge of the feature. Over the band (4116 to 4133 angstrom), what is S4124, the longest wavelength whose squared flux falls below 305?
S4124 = 4131.98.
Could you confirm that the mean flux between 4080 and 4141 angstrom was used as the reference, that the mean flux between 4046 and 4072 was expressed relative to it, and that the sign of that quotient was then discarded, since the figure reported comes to 0.97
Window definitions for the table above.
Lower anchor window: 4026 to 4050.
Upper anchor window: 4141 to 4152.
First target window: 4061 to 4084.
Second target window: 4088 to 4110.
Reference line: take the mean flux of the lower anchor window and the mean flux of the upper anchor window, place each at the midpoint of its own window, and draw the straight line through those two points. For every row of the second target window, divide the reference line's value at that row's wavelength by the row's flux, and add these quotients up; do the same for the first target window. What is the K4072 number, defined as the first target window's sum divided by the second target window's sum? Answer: 0.84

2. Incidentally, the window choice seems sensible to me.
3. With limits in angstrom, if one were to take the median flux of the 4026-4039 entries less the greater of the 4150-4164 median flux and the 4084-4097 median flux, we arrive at -1.8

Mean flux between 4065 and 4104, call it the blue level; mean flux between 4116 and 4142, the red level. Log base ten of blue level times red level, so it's 2.46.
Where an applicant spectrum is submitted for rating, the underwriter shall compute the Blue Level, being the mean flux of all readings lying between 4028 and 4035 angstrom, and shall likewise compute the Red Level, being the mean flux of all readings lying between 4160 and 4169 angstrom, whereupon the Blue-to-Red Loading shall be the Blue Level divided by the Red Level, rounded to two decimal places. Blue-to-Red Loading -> 0.95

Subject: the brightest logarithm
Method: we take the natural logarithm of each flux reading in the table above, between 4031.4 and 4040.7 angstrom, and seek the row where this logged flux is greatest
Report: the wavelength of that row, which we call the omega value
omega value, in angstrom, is 4037.93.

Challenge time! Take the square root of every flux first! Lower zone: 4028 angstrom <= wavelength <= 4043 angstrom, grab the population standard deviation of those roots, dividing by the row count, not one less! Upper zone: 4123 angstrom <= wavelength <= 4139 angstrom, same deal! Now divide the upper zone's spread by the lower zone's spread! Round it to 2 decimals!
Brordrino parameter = 0.80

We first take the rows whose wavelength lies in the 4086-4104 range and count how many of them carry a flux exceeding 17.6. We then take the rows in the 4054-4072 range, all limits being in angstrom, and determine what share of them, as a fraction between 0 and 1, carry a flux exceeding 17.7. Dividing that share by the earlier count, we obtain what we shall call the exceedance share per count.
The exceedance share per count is 0.00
